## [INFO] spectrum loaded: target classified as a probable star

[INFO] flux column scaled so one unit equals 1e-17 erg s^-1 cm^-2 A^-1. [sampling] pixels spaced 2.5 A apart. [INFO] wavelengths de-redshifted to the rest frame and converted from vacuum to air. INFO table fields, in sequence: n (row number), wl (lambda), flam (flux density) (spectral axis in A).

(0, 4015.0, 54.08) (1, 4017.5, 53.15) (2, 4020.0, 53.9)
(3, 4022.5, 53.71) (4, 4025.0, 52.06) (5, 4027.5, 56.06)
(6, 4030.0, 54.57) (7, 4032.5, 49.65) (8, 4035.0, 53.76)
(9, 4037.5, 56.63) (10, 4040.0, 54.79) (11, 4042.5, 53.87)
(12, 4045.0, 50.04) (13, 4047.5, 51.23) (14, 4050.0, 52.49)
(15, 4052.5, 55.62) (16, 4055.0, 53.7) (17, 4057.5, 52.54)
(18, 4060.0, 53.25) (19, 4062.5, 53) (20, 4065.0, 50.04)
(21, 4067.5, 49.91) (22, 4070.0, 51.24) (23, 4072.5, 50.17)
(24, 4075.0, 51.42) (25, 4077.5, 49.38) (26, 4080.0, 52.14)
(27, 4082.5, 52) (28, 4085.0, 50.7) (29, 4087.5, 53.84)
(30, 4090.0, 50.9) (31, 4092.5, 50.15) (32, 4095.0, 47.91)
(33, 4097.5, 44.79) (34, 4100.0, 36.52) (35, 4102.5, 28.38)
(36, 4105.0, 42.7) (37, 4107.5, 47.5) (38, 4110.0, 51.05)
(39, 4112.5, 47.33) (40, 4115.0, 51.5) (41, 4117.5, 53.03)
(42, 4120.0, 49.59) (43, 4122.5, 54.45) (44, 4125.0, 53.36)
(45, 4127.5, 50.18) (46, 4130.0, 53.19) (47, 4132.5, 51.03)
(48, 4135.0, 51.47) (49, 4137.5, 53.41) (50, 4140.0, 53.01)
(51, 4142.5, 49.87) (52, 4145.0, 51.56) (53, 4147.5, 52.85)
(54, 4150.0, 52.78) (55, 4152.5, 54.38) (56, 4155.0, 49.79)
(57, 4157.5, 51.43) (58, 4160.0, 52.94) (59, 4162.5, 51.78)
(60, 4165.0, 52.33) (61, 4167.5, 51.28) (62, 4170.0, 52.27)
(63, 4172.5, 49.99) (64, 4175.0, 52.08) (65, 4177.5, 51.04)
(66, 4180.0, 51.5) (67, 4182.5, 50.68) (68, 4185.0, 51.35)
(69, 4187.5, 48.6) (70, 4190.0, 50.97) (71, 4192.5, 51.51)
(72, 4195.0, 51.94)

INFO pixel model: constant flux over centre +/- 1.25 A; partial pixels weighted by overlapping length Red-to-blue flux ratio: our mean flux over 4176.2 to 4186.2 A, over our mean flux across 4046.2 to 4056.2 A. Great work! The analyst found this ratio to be 0.96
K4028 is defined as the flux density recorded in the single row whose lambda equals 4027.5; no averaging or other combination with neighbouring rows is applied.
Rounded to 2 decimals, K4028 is 56.06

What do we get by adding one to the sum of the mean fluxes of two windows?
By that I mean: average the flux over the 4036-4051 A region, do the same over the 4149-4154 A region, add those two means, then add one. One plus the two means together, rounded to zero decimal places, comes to 108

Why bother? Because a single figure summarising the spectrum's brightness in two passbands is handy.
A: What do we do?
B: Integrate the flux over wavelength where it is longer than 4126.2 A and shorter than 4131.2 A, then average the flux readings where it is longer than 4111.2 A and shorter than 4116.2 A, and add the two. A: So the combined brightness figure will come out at 308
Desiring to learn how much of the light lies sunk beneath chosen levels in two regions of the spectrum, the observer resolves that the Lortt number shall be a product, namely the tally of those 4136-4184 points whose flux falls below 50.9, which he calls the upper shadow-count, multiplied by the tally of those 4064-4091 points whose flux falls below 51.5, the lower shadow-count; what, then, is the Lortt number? 32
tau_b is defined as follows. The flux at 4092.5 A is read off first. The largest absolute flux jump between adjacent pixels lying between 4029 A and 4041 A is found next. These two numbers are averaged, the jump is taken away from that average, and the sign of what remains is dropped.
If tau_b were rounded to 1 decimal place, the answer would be 22.6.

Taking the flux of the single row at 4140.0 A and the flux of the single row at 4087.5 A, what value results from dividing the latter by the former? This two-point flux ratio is 1.02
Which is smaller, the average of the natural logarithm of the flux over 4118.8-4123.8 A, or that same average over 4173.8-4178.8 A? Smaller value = 3.94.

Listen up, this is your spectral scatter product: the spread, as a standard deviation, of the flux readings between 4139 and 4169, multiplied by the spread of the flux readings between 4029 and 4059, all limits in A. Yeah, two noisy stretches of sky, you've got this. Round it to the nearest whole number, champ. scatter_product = 3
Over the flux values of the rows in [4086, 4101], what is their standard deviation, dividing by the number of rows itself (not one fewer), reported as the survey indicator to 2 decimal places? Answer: 5.58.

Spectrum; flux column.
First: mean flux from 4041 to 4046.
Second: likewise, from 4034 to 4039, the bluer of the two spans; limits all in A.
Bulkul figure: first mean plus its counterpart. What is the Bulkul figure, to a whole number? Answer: 107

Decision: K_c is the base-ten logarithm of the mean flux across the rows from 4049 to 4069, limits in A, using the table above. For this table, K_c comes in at 1.72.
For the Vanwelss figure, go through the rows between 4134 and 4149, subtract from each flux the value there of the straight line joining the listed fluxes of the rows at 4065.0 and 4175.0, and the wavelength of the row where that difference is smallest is 4142.5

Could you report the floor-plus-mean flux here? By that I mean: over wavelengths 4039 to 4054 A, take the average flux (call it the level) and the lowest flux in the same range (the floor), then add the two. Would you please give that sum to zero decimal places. 103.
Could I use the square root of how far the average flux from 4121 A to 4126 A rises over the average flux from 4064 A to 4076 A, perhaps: 1.8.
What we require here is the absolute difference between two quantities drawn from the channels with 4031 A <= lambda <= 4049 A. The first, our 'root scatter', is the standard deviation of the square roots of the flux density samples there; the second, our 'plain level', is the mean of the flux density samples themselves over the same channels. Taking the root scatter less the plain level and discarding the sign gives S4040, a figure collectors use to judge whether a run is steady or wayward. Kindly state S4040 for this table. 52.7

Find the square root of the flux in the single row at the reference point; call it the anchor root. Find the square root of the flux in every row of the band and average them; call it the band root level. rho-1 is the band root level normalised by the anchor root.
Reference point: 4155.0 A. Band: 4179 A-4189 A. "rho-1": 1.01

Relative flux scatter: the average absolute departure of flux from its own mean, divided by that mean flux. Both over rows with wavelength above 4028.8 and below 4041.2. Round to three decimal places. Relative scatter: 0.032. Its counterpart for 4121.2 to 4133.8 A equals 0.028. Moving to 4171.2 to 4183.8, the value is 0.011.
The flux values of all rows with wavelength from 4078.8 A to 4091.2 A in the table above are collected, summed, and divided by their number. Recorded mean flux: 51.9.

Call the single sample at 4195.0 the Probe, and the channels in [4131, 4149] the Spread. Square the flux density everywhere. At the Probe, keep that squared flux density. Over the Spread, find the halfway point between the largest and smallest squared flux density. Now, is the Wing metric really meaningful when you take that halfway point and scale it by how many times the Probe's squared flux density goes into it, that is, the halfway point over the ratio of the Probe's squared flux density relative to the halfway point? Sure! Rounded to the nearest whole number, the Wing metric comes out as 2642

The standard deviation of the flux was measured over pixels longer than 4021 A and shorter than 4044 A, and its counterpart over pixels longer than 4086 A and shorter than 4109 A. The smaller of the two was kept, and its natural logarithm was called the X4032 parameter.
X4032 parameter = 0.7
